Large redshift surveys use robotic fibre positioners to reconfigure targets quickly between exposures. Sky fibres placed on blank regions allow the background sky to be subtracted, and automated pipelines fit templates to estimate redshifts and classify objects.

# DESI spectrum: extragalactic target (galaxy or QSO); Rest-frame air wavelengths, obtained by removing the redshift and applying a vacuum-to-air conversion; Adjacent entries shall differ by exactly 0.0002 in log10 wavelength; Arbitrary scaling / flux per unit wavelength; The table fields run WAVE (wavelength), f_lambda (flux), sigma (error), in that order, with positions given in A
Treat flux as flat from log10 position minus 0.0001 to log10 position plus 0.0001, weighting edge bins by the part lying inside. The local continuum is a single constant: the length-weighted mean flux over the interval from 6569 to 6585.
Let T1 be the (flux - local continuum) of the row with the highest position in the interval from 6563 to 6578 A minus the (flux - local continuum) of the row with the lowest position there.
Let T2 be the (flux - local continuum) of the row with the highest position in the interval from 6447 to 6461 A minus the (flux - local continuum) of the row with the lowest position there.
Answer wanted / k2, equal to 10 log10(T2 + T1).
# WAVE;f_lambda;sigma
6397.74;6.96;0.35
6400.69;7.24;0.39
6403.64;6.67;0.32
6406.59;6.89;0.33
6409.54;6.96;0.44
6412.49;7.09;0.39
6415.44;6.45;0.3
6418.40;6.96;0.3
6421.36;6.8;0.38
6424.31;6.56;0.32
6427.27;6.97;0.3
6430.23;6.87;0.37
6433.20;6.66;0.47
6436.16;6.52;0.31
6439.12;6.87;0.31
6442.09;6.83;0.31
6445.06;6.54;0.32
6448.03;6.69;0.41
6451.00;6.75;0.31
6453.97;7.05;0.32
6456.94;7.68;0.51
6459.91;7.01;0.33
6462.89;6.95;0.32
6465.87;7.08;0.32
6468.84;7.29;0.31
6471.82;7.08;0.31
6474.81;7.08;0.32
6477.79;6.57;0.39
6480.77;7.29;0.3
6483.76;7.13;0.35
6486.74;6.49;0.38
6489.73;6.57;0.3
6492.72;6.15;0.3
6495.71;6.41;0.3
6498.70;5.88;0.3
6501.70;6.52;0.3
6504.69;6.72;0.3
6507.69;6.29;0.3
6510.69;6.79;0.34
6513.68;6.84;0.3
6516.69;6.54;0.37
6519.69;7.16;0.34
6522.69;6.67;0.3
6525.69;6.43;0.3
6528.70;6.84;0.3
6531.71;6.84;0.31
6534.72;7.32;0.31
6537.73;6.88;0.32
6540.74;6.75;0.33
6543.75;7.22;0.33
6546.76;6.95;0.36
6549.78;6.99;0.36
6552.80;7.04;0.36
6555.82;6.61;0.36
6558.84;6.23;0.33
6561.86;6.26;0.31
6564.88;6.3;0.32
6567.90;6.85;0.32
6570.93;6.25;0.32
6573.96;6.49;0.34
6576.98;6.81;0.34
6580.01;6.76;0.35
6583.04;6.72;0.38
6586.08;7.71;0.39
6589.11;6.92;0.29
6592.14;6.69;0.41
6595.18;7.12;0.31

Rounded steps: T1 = 0.51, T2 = 0.32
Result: -1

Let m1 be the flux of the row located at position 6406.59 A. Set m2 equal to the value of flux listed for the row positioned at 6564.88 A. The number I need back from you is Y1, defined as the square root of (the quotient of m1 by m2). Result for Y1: 1.05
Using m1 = 6.89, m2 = 6.3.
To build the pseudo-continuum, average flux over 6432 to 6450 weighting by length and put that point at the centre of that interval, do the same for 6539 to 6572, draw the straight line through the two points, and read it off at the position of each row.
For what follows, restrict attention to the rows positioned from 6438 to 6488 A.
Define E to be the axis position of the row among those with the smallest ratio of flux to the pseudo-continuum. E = 6486.74 A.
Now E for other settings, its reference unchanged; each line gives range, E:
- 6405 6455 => 6415.44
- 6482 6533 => 6498.70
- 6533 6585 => 6558.84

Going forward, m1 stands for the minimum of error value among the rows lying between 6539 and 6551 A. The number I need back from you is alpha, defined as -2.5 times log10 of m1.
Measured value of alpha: 1.20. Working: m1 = 0.330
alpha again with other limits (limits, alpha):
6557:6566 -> 1.27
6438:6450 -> 1.27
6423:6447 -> 1.31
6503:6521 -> 1.31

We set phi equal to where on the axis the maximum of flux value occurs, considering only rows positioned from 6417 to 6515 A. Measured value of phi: 6456.94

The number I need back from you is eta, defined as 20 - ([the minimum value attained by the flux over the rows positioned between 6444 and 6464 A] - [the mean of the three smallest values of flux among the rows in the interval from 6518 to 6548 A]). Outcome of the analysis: 20.1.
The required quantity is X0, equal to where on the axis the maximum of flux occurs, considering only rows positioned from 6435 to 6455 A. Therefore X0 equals 6453.97 A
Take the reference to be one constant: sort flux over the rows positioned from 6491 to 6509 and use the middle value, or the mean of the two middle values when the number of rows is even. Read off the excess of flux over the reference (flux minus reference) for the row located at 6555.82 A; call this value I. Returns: 0.26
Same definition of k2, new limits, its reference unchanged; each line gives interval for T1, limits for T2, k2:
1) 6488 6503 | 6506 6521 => -1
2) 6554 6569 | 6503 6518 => -12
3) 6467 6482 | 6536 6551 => -10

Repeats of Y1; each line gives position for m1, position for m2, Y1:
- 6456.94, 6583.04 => 1.07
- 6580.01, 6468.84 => 0.96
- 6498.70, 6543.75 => 0.90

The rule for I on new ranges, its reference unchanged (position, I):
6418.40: 0.61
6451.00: 0.40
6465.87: 0.73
